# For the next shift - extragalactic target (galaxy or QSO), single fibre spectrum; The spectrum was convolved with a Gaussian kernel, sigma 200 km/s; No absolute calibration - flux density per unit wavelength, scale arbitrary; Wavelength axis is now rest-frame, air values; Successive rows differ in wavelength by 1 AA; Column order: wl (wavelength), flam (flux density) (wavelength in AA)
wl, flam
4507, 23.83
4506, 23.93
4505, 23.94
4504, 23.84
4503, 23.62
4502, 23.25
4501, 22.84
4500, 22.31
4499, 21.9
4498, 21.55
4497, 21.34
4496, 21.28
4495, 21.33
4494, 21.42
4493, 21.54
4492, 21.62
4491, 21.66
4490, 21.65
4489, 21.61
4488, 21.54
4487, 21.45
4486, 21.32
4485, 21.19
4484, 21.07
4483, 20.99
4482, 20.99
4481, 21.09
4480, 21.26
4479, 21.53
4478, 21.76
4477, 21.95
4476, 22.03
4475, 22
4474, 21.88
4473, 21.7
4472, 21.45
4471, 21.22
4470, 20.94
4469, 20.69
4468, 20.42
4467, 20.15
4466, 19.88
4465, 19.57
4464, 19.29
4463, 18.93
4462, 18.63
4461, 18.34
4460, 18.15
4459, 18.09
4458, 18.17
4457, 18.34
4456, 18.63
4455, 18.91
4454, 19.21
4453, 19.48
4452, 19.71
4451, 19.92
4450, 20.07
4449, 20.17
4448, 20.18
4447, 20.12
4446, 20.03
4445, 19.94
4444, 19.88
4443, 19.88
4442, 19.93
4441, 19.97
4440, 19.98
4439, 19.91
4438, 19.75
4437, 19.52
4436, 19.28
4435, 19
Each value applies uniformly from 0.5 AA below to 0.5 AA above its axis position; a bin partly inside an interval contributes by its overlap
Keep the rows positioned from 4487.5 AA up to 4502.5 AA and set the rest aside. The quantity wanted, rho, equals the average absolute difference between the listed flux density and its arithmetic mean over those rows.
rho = 0.42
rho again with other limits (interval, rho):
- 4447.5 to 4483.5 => 1.08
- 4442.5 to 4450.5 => 0.10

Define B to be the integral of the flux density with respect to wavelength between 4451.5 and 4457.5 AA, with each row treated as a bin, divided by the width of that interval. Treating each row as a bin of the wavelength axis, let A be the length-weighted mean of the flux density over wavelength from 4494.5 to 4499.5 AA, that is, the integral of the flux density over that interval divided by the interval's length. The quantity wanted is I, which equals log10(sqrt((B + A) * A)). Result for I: 1.47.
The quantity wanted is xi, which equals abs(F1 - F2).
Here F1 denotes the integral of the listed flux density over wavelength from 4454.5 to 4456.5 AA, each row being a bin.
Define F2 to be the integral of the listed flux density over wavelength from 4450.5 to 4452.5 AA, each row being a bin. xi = 2.1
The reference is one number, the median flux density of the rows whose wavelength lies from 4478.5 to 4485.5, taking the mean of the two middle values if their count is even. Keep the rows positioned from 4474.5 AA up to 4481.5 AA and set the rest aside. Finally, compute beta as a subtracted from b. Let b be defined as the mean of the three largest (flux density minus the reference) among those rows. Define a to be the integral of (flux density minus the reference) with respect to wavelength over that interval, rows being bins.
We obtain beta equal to -3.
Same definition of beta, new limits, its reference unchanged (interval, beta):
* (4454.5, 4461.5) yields 17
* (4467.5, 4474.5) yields 0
